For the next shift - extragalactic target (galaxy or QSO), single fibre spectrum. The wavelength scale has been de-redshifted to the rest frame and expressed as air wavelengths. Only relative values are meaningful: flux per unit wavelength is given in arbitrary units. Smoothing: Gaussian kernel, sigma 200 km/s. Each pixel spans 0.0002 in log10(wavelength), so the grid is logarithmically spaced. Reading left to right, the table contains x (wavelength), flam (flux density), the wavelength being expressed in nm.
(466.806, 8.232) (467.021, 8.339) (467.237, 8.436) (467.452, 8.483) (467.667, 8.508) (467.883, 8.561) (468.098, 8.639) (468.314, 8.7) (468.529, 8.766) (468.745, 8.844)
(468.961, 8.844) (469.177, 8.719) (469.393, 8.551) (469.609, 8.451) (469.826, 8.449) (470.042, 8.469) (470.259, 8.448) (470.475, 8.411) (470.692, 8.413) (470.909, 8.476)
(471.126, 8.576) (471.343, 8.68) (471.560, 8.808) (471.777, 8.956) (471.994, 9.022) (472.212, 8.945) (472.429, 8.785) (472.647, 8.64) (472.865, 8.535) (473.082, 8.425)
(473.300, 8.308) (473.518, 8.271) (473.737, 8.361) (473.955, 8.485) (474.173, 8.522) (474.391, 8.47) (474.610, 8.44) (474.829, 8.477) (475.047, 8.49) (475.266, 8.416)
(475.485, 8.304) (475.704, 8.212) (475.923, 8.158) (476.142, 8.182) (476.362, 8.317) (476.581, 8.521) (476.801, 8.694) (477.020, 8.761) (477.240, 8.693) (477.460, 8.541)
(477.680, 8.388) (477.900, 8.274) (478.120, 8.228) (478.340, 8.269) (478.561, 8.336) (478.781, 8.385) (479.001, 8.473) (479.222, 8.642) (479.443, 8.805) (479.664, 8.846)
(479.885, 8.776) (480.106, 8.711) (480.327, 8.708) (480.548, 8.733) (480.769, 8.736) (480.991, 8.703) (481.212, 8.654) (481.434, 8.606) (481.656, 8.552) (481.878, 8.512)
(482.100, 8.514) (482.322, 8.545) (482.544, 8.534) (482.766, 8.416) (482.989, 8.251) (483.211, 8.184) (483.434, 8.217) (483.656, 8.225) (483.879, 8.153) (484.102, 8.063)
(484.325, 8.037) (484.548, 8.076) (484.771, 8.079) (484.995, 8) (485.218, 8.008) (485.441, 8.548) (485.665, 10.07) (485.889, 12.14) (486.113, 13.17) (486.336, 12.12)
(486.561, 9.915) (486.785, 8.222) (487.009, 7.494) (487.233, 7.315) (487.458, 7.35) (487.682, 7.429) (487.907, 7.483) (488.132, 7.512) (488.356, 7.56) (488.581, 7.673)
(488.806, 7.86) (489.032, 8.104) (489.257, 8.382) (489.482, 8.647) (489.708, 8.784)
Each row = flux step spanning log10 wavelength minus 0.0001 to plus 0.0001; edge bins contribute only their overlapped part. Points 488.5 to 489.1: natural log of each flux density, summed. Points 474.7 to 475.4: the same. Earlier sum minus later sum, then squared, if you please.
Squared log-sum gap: 0.05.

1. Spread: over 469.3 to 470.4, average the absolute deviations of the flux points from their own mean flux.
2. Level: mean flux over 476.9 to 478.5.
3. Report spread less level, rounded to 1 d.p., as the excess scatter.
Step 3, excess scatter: -8.4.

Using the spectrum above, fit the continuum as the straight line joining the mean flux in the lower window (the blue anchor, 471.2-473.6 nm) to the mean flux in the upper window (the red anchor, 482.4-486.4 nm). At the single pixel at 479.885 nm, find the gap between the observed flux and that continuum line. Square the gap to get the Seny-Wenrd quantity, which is 0.01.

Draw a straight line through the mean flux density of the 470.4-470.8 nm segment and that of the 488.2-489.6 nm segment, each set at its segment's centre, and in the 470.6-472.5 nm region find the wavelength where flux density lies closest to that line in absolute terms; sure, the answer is 470.692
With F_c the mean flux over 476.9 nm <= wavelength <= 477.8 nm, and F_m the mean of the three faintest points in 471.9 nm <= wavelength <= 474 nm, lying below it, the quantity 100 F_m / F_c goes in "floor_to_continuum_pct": 97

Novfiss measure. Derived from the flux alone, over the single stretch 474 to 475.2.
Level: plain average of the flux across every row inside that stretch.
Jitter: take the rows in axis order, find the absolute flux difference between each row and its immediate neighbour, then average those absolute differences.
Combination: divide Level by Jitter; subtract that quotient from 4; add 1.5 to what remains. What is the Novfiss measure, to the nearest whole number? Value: -251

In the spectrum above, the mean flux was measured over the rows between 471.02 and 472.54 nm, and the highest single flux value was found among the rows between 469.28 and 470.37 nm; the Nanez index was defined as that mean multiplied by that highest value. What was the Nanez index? 75.5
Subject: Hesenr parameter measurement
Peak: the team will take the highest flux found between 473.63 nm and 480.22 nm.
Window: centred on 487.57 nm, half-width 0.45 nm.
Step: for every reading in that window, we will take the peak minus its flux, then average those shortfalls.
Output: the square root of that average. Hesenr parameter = 1.20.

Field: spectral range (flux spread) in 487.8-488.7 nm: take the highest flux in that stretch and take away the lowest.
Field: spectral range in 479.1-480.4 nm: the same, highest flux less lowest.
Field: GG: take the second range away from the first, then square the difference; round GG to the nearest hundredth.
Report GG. 0.00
